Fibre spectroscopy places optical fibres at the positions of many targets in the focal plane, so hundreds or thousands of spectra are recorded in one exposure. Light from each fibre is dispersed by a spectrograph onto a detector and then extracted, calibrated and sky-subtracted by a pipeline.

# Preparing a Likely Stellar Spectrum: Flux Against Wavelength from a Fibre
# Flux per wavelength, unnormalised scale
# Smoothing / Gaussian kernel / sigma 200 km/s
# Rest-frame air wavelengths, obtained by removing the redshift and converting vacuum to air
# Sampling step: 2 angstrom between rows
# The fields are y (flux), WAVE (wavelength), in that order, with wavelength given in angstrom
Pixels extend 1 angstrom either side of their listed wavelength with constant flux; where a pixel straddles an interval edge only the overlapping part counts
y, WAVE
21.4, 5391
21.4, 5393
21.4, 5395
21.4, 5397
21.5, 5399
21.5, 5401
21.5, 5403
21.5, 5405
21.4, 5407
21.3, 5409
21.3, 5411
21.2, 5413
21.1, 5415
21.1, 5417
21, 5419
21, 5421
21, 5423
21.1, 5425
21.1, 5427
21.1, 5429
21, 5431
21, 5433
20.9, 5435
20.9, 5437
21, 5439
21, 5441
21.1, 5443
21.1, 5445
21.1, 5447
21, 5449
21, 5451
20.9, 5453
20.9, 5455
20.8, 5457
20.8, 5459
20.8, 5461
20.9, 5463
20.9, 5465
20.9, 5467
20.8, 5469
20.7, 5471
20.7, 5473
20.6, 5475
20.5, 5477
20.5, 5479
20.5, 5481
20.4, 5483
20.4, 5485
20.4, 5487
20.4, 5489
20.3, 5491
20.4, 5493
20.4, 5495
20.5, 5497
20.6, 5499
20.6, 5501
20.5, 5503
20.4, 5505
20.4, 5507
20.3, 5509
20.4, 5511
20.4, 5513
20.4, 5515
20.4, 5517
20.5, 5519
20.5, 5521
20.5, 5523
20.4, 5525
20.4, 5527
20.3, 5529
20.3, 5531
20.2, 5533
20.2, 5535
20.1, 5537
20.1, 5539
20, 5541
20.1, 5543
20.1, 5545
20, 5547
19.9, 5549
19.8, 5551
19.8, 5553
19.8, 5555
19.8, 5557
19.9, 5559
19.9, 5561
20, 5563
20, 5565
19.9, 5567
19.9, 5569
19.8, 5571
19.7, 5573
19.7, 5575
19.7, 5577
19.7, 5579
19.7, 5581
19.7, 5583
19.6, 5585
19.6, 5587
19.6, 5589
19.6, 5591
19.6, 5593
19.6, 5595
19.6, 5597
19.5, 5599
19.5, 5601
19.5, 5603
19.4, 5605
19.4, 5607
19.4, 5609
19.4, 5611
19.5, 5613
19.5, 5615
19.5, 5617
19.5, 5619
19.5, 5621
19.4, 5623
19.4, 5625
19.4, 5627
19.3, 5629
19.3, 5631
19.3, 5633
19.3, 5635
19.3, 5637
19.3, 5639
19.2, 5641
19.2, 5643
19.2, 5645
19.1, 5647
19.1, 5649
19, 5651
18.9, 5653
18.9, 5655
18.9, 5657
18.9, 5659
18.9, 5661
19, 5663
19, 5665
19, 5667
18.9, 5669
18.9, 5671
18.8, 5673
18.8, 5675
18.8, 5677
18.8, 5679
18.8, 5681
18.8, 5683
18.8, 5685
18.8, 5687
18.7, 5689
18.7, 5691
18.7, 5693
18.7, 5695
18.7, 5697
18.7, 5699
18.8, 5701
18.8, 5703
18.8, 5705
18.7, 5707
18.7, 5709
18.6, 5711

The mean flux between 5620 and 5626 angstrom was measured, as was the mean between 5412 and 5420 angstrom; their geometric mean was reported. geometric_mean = 20.2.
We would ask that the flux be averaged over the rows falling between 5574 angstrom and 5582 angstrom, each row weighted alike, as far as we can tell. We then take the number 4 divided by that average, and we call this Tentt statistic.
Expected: 0.203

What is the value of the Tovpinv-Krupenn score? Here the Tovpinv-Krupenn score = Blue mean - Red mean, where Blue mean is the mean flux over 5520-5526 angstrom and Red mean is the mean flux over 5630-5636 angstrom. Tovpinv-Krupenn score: 1.2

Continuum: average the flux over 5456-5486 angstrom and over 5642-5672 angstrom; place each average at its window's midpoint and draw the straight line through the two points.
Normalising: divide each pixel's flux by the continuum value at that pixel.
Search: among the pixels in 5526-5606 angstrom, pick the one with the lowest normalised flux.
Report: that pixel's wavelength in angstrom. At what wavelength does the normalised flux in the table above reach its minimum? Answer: 5551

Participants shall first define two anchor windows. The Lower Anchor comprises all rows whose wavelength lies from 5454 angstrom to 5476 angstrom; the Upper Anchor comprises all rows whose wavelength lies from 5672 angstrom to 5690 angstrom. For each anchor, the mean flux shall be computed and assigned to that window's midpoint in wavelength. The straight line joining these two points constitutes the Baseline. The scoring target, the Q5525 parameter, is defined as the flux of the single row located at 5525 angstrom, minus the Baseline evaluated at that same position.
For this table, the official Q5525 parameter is 0.16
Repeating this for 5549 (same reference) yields -0.12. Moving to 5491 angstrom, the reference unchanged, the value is -0.26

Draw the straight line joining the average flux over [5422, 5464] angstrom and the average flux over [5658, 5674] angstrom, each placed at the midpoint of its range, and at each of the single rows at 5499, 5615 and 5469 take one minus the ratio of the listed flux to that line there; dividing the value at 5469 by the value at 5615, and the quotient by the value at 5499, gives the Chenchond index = -82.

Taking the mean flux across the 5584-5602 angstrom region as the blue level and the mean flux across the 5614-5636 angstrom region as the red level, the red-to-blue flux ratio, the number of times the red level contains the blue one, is 0.991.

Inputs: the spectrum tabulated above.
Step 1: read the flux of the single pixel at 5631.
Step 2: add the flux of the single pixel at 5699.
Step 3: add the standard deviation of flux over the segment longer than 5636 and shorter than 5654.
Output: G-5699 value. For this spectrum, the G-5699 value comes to 38.1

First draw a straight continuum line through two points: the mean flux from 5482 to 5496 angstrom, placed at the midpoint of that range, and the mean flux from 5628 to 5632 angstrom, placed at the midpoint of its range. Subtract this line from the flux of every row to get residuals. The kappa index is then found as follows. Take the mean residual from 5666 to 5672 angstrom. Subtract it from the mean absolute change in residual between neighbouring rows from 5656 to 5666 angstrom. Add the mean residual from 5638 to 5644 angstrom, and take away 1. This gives -0.88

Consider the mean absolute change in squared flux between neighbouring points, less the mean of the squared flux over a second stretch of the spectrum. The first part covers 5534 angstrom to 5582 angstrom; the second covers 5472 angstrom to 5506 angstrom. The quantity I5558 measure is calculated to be -417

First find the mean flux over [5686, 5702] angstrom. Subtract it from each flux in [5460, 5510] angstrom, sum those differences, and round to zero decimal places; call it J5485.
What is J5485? 46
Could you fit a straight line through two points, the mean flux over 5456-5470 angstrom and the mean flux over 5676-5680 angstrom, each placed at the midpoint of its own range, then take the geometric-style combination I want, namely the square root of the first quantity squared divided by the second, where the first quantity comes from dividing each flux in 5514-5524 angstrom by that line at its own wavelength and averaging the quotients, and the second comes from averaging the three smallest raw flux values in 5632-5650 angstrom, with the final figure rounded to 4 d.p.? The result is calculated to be 0.2303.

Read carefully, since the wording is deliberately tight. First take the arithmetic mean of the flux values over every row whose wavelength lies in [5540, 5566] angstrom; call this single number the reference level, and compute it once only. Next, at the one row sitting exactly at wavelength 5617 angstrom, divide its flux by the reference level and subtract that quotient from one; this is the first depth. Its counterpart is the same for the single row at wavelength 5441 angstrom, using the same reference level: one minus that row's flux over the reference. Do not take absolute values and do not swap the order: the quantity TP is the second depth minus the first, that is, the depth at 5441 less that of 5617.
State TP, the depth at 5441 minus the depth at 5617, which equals -0.075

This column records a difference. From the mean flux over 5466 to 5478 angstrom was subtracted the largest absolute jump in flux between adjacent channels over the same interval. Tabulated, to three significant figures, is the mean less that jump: 20.6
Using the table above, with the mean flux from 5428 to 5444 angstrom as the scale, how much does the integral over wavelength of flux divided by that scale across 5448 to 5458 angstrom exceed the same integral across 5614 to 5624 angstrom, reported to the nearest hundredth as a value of 0.69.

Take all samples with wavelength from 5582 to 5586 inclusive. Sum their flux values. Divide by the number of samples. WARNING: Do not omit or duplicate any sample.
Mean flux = 19.65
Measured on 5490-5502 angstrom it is 20.47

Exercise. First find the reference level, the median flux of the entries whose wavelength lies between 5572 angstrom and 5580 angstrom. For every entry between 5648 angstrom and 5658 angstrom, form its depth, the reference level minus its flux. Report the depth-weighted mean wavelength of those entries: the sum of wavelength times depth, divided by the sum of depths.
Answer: 5653.3 angstrom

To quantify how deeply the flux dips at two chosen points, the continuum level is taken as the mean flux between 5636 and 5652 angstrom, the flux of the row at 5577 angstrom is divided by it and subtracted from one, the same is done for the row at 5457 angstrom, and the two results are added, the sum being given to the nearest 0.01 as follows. -0.11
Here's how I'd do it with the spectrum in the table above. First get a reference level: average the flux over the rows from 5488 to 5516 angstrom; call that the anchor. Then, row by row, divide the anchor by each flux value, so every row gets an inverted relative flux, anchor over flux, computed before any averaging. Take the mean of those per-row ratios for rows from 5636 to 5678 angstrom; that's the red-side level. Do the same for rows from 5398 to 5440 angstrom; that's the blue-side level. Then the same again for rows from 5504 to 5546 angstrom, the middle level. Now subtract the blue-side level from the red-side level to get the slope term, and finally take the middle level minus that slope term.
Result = 0.90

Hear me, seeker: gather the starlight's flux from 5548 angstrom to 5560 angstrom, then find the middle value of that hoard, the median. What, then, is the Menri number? 19.8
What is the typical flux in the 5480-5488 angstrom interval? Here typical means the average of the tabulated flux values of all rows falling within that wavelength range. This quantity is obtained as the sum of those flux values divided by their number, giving 20.4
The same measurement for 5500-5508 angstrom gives 20.5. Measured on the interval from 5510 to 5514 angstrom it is 20.4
